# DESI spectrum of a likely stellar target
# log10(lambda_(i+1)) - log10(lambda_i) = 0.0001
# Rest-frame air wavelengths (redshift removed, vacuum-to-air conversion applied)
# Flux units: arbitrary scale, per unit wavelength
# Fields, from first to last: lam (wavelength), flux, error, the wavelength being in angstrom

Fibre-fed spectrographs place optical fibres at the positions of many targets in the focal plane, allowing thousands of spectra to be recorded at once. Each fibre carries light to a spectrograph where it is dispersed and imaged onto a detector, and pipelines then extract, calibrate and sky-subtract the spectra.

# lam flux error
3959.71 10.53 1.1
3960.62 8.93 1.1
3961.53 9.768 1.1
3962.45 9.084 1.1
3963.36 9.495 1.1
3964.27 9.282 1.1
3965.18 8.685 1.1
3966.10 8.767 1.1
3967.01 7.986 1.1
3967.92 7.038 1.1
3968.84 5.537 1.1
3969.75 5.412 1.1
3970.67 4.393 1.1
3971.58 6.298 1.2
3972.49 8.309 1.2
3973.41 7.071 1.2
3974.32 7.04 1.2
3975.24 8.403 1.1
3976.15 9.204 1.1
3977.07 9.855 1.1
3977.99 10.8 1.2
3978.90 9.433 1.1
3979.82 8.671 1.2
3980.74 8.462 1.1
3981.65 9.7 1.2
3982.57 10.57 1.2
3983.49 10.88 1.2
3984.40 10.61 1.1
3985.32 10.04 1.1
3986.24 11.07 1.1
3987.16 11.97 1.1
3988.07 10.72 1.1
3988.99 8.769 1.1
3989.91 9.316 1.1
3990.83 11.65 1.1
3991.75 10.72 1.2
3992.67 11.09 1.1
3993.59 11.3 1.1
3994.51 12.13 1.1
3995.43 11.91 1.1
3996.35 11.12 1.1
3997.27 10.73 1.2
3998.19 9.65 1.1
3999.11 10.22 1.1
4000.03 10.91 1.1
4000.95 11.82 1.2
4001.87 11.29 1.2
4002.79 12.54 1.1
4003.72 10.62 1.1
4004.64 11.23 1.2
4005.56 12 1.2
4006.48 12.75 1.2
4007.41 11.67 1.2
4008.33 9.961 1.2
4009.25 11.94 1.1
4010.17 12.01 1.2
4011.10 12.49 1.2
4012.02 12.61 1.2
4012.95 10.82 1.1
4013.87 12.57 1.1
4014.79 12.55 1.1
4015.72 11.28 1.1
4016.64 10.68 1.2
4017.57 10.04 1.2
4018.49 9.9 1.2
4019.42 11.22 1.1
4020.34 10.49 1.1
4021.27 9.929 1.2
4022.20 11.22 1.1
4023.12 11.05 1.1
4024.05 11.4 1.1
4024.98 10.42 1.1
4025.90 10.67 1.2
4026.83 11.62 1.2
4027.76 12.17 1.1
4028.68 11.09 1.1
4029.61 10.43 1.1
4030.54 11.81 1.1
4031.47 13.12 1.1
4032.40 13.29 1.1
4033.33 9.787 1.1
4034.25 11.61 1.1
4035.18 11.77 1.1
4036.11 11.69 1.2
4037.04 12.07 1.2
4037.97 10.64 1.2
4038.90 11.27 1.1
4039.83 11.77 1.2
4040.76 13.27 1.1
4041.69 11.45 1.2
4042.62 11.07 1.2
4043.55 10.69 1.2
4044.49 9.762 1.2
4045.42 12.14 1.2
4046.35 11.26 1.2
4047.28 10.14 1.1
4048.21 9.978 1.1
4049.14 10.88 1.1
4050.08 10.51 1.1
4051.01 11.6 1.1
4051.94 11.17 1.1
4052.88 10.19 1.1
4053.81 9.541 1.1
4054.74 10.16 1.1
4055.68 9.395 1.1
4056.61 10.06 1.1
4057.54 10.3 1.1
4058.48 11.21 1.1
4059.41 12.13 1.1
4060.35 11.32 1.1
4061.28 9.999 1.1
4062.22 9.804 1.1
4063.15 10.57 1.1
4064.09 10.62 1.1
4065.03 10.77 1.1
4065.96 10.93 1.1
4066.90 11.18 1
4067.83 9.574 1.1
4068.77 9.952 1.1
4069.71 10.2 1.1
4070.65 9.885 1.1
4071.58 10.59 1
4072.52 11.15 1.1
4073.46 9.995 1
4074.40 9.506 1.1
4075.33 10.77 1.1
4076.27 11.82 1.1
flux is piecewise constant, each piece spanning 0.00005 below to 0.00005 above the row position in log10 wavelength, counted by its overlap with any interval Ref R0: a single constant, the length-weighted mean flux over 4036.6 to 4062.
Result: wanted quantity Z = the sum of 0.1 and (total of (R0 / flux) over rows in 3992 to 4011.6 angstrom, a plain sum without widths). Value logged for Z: 20.2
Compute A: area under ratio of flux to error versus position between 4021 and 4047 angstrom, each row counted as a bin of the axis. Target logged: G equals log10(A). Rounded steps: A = 259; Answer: 2.41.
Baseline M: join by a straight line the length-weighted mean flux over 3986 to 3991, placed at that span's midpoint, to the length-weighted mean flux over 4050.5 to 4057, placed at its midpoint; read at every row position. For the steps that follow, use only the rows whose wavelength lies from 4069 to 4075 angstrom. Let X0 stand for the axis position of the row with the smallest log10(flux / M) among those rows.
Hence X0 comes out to 4074.40 angstrom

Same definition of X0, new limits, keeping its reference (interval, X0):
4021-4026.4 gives 4021.27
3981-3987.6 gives 3981.65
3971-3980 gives 3971.58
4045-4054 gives 4053.81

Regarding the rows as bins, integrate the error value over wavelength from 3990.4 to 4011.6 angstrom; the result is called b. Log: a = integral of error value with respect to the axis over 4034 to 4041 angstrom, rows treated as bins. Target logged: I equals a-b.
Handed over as -16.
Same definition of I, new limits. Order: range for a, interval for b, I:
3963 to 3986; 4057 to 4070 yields 12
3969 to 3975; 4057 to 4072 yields -9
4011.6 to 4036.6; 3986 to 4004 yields 8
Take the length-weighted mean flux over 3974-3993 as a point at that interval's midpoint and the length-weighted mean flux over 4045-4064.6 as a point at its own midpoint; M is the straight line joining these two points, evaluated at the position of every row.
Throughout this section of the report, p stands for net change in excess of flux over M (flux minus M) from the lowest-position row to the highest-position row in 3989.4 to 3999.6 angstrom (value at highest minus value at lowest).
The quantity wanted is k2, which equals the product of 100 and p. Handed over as 82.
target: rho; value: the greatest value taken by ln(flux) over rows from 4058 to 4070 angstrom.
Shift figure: 2.50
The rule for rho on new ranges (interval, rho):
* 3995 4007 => 2.55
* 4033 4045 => 2.59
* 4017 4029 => 2.50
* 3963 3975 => 2.25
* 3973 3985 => 2.39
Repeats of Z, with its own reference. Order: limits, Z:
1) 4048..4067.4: 21.8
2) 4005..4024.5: 20.3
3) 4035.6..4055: 21.0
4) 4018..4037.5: 20.5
